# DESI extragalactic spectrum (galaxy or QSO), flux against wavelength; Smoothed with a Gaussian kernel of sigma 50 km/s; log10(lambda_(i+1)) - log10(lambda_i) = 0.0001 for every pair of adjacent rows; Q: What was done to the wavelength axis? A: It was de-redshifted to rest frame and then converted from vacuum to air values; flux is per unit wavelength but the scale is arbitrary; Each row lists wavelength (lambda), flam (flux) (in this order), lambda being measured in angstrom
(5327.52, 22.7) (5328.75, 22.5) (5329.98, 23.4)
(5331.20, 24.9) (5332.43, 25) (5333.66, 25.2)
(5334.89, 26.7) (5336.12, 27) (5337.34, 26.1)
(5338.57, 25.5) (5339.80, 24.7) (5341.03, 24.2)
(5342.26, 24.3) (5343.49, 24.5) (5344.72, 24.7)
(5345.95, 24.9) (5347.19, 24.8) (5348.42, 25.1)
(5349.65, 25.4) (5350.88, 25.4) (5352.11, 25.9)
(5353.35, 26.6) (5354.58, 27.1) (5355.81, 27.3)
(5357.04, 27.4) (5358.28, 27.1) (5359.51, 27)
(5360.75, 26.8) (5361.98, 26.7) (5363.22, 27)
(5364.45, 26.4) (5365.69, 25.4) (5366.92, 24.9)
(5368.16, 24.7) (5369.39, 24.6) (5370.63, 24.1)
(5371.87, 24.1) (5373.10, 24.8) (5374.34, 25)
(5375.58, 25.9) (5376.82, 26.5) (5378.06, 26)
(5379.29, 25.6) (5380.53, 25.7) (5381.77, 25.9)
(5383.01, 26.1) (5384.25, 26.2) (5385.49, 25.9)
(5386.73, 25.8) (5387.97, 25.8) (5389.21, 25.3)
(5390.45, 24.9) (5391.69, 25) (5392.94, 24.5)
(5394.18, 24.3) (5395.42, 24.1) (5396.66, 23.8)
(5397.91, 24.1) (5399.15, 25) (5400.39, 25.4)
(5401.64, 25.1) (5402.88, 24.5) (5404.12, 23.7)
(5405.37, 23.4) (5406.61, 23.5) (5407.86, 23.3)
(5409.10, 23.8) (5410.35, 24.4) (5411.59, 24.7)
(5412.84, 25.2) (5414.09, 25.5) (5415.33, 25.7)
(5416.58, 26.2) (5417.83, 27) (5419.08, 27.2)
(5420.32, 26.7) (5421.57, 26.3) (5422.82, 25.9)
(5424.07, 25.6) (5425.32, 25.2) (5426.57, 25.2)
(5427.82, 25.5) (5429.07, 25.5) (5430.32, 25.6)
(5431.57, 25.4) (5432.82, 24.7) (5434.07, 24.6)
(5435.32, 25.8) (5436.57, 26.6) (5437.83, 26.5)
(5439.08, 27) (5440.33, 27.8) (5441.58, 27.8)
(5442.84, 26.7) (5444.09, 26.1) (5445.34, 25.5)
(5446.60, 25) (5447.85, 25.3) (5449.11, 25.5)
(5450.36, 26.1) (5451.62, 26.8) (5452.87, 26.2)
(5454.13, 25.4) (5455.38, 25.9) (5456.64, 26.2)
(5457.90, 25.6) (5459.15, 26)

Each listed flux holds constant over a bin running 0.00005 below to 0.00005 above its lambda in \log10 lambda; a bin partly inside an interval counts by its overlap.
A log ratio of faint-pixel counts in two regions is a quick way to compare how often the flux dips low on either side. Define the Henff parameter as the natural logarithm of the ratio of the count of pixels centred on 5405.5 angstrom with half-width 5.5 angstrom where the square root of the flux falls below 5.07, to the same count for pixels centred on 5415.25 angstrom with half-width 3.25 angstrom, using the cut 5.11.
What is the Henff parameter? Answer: 1.1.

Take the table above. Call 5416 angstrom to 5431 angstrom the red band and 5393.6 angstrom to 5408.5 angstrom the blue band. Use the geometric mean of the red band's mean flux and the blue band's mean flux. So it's 25.07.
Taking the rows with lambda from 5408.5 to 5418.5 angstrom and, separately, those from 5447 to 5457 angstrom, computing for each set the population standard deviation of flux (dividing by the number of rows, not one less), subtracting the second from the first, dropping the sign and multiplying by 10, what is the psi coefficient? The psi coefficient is 4.8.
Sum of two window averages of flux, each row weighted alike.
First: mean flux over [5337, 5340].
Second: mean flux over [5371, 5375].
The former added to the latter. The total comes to 50.1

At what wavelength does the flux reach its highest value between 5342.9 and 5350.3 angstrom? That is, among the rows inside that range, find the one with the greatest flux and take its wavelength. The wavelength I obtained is 5349.65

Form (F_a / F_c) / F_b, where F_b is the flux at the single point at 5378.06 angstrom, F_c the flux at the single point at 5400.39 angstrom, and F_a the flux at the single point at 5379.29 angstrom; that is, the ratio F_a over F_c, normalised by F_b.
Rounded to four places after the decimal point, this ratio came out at 0.0388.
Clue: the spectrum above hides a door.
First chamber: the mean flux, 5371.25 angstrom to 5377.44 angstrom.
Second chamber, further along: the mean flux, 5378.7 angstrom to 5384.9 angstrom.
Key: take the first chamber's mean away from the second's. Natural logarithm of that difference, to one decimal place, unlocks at -0.4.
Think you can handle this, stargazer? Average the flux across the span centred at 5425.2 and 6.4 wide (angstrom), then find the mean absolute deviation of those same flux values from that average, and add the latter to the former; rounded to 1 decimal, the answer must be 25.7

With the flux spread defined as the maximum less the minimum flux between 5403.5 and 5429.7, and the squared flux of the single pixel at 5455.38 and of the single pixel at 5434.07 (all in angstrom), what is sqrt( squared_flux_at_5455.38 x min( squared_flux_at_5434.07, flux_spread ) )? 51.1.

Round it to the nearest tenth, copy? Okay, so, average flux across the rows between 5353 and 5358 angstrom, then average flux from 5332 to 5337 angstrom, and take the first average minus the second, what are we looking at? 1.1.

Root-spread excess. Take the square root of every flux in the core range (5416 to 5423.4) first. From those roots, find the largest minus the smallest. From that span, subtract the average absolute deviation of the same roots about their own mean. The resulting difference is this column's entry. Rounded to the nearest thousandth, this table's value 0.086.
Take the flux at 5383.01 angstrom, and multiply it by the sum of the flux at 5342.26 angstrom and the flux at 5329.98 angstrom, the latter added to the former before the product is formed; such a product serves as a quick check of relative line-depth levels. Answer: 1245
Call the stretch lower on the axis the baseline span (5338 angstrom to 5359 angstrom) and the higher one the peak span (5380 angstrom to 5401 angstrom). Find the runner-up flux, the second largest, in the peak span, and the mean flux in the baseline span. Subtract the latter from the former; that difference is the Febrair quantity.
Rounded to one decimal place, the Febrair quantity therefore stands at 0.5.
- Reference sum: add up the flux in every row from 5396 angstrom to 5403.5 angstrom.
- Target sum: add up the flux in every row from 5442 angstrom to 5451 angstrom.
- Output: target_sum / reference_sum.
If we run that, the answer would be 1.2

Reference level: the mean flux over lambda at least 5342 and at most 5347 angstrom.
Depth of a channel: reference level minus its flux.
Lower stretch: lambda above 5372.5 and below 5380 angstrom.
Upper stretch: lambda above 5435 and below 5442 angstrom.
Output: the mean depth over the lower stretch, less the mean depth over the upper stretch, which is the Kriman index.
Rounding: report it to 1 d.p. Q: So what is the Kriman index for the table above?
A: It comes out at 1.3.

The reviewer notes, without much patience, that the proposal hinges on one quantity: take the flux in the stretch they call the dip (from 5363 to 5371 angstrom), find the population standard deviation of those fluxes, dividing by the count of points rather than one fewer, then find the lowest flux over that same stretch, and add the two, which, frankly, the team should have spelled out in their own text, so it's 25.1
